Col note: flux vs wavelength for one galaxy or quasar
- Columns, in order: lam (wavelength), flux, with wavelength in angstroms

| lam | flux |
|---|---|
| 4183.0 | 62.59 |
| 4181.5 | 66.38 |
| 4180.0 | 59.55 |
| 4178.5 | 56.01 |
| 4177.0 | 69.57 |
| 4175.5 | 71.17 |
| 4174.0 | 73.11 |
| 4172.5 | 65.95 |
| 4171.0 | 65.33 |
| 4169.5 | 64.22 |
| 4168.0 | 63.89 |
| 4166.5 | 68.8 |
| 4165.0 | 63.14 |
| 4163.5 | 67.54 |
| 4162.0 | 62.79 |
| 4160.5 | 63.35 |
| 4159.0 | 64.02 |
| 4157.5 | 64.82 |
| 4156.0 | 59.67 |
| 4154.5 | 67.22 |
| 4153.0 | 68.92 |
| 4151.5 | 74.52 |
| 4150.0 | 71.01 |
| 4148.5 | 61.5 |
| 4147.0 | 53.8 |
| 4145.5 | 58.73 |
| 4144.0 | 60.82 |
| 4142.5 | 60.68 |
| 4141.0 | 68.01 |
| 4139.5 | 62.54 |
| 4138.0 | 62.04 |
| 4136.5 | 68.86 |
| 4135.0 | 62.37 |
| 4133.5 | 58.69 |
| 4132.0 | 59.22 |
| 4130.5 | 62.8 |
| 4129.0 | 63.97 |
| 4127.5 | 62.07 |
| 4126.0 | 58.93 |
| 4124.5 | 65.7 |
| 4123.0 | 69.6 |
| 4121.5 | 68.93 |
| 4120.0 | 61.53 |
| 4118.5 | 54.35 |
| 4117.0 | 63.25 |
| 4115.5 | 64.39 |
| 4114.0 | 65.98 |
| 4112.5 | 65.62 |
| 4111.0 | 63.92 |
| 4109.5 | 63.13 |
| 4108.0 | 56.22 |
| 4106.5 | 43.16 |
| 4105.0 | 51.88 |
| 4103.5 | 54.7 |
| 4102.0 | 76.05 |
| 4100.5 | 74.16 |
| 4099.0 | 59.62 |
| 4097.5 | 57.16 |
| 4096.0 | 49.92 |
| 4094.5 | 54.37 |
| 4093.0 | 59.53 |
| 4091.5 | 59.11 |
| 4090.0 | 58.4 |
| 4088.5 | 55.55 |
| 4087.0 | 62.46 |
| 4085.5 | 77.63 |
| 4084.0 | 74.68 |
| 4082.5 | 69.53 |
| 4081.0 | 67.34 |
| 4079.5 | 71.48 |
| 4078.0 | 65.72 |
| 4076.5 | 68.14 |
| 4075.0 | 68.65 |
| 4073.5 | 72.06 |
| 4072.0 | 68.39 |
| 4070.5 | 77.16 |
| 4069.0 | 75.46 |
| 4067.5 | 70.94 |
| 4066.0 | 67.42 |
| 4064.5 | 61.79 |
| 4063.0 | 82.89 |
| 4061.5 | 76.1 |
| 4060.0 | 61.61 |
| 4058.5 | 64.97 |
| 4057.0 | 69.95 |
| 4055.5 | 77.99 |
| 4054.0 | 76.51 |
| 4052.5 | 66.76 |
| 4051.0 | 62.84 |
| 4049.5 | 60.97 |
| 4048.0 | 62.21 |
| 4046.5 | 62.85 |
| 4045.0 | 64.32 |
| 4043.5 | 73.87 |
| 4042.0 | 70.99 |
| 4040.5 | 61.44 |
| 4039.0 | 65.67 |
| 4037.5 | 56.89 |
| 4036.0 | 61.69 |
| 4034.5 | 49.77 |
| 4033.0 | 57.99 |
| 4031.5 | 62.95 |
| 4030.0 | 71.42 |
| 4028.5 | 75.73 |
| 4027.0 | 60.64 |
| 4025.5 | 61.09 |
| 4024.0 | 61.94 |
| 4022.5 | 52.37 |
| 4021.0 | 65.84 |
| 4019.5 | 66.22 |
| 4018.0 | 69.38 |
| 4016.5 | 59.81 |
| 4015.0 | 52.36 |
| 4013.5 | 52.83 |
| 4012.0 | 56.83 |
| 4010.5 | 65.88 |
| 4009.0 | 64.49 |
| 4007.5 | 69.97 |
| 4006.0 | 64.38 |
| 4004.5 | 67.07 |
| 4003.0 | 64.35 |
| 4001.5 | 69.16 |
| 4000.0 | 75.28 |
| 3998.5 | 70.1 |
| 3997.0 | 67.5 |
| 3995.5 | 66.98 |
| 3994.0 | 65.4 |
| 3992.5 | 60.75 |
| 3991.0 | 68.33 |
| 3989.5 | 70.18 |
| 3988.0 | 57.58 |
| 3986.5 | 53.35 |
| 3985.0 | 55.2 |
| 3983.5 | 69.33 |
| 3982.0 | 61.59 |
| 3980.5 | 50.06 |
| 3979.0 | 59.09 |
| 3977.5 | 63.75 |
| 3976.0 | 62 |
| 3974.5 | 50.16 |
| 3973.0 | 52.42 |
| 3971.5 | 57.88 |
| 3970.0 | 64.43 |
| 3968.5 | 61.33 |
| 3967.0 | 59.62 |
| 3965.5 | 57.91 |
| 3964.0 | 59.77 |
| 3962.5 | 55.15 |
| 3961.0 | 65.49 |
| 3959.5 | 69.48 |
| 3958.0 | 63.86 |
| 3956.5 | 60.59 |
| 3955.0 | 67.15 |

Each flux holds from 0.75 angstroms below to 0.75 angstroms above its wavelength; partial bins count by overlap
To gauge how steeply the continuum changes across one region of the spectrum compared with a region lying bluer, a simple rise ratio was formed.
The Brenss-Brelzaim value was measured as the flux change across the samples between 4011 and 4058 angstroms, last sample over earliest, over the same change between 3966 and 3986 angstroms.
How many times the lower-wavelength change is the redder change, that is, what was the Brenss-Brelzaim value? -3.0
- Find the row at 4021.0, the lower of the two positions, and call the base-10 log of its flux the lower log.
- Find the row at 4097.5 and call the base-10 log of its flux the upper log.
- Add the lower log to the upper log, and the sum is 3.58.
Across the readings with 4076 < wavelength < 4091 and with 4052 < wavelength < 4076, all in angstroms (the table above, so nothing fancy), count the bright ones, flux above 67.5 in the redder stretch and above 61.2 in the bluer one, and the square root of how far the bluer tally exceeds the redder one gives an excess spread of 3.3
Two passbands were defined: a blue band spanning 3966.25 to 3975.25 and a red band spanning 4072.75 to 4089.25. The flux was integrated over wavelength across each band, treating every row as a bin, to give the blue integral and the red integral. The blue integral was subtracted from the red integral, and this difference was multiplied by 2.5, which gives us 1528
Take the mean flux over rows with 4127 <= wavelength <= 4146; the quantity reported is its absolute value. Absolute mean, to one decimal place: 62.4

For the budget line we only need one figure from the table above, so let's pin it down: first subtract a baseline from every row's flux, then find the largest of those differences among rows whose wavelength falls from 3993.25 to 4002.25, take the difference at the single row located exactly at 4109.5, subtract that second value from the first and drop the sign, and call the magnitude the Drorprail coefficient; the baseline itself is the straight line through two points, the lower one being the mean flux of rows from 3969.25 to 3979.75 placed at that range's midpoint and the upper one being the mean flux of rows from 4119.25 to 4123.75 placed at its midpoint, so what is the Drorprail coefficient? 18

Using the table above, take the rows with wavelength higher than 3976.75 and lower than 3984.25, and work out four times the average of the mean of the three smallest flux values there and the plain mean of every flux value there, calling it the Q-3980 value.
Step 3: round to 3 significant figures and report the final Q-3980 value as 235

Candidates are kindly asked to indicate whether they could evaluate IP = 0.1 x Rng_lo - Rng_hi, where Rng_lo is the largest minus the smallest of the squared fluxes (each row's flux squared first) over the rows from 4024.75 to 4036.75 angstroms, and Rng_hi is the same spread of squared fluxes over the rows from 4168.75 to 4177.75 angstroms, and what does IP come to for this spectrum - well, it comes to -895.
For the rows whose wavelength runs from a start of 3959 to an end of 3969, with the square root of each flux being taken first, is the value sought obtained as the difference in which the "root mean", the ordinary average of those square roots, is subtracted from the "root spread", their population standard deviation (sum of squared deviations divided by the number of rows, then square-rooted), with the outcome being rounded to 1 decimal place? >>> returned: -7.5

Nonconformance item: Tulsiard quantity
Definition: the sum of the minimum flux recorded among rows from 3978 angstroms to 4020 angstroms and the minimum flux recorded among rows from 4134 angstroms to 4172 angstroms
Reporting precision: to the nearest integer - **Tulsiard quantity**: 104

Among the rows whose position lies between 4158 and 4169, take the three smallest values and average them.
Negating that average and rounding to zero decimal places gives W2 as -63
